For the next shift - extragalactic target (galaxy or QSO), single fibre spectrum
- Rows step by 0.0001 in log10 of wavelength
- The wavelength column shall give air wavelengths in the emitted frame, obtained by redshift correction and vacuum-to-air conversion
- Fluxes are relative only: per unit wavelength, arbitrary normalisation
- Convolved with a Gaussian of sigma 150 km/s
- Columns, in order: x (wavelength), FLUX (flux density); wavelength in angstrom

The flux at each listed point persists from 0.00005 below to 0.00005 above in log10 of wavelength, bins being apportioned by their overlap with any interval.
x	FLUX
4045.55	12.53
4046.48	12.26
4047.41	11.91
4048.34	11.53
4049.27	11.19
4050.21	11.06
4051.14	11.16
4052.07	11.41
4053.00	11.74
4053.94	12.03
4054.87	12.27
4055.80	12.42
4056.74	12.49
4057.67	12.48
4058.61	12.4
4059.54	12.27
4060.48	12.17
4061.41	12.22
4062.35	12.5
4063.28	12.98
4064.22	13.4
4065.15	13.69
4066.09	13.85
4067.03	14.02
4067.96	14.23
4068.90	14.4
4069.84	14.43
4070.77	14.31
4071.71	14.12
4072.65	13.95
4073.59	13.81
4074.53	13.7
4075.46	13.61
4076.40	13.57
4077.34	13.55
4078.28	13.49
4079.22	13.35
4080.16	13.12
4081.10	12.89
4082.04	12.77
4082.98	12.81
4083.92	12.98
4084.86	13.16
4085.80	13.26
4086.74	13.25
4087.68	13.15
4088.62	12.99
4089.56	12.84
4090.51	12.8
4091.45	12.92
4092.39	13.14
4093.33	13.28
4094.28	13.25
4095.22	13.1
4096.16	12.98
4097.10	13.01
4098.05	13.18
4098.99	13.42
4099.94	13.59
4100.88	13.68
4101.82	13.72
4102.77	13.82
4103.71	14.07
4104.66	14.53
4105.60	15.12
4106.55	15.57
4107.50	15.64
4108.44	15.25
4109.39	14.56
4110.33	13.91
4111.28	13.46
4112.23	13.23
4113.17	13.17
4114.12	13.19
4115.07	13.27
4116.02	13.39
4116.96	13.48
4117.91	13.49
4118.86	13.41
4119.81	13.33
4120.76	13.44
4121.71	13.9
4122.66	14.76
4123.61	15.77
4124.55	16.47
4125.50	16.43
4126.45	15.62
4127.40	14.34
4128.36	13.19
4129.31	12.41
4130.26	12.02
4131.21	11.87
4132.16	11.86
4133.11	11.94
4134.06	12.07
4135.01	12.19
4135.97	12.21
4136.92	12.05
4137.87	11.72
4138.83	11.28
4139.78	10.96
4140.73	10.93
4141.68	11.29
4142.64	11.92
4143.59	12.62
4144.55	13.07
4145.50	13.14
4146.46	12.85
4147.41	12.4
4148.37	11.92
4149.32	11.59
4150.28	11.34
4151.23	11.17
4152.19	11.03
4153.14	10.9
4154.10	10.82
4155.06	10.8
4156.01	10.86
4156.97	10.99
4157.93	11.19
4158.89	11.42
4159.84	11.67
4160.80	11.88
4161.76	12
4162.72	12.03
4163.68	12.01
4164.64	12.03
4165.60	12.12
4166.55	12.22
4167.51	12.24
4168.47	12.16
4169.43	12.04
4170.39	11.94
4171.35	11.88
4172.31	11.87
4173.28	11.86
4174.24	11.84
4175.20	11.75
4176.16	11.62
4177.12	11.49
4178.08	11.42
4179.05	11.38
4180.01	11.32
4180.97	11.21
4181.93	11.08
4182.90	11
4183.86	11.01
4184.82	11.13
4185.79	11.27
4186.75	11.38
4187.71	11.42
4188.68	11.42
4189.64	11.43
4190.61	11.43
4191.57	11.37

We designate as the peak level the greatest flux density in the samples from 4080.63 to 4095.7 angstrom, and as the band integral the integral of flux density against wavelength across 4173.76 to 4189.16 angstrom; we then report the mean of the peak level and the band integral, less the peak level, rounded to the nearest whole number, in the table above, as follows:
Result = 81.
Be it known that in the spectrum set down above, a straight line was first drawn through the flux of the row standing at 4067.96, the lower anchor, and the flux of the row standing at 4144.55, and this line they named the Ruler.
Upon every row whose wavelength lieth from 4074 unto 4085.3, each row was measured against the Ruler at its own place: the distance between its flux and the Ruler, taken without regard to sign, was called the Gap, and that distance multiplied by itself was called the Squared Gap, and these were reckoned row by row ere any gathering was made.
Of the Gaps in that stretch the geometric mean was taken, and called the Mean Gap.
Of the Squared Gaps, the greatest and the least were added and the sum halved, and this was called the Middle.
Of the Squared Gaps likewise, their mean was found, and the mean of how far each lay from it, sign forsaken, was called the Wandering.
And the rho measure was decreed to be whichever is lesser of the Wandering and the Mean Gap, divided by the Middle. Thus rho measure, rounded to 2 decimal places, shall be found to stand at 0.49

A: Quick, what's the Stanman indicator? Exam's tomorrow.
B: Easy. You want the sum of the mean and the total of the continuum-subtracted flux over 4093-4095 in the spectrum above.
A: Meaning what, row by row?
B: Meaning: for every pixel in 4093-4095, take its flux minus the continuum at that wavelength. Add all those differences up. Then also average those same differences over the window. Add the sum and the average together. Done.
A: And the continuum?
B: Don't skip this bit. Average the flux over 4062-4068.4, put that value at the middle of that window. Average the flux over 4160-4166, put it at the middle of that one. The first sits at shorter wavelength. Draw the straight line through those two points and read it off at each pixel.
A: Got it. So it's 0.5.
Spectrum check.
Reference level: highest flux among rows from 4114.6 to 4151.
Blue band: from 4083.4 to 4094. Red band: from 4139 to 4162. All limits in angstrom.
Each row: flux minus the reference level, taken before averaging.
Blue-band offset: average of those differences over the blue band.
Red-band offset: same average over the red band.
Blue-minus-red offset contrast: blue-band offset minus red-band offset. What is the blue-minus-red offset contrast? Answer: 1.5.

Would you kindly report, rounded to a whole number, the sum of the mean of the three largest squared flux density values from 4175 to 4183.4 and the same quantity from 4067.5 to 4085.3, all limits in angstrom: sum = 342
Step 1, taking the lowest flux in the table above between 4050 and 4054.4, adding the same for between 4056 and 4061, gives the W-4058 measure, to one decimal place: 23.2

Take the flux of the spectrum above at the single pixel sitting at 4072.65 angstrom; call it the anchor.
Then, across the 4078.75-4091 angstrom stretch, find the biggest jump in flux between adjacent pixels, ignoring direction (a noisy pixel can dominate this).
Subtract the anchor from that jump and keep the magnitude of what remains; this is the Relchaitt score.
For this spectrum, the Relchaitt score 13.7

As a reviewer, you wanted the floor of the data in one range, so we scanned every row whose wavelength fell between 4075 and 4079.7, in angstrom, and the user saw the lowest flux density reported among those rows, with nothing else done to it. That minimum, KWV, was 13.35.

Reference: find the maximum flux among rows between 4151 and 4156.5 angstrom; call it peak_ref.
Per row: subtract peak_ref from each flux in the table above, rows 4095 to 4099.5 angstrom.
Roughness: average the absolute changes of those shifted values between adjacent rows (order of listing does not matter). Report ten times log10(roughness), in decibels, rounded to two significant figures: -8.5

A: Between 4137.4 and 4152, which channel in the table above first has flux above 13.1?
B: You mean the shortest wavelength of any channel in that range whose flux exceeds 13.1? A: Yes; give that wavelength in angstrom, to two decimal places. 4145.50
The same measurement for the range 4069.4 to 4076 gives 4069.84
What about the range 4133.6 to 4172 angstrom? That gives 4145.50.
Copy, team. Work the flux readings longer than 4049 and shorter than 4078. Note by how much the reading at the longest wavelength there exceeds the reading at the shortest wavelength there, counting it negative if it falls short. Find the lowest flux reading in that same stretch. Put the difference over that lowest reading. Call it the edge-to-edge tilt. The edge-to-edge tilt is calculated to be 0.21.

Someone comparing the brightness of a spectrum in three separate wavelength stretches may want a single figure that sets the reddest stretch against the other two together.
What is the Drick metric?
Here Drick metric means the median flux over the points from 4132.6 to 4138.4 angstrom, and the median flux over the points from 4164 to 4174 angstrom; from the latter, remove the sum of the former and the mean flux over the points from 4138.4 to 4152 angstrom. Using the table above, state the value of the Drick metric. -11.9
